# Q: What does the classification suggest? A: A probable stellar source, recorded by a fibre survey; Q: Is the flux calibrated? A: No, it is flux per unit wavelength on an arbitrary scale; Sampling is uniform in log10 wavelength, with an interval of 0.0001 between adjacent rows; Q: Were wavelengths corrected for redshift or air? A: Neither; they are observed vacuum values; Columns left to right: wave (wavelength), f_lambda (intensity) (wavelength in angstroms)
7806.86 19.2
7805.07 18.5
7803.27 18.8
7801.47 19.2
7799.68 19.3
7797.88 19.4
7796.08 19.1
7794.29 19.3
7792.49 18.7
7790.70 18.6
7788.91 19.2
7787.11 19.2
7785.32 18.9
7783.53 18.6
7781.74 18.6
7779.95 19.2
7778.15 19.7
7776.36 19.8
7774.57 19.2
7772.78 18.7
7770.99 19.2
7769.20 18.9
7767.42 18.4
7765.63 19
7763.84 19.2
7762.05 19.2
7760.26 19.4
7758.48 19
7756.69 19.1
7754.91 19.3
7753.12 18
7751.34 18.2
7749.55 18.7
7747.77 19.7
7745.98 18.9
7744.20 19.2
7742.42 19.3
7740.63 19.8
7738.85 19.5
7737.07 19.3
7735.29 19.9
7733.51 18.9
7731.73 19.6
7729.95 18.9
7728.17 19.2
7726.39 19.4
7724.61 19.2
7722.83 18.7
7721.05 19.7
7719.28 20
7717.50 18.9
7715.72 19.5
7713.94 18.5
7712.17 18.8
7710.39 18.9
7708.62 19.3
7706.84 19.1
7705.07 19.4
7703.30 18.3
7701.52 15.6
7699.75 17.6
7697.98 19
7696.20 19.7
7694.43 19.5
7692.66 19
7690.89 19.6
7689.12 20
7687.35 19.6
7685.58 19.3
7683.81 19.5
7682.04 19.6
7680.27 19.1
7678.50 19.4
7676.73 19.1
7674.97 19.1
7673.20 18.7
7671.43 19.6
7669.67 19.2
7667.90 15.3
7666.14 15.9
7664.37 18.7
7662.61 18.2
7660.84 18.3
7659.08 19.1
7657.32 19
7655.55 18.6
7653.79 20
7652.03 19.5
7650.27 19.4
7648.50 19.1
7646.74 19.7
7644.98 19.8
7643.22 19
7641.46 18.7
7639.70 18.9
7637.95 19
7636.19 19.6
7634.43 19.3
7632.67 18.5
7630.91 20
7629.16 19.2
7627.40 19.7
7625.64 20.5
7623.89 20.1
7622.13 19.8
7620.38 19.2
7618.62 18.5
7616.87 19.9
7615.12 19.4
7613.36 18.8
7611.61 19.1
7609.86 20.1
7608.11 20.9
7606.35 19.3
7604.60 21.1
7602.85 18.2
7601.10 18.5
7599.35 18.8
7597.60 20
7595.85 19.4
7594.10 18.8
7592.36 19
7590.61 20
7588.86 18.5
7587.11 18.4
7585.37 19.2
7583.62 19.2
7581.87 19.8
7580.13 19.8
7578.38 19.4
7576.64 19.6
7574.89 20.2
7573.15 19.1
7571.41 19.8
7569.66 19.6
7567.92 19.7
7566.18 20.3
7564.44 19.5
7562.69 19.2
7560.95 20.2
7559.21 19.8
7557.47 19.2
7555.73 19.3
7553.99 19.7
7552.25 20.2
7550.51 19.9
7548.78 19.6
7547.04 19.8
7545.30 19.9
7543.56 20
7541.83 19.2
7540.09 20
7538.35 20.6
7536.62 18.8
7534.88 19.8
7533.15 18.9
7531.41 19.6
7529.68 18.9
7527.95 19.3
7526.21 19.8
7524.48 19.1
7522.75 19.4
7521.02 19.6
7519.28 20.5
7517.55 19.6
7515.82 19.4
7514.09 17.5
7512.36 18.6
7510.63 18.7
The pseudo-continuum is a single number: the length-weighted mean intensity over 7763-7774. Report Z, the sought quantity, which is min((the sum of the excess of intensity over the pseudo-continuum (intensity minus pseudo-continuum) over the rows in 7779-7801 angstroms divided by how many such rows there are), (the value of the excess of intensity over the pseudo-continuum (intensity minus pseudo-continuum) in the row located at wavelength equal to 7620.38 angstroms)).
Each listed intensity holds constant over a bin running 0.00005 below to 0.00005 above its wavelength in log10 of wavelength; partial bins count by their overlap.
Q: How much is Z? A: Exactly 0.1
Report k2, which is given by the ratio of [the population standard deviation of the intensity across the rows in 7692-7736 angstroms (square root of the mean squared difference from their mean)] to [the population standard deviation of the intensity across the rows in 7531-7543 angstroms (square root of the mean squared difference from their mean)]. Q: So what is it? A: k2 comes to 1.4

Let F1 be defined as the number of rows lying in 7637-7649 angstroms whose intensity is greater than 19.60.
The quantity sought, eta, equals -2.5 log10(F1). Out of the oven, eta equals -0.8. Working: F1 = 2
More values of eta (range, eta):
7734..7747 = -0.8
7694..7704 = 0.0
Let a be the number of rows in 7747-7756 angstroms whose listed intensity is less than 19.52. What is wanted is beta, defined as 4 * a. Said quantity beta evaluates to 16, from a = 4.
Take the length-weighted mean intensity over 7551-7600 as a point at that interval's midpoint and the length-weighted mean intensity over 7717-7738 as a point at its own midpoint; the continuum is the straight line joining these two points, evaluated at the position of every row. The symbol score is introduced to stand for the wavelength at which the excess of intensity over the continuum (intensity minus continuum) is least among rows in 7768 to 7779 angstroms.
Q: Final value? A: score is 7772.78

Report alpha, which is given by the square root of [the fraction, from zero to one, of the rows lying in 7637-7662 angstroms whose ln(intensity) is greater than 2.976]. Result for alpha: 0.46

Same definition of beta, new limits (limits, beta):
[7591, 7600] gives 16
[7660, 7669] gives 20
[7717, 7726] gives 12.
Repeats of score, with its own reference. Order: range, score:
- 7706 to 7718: 7713.94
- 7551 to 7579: 7573.15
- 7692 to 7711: 7701.52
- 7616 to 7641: 7618.62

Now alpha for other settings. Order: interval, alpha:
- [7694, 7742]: 0.43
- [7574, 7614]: 0.59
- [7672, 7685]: 0.00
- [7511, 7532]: 0.41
